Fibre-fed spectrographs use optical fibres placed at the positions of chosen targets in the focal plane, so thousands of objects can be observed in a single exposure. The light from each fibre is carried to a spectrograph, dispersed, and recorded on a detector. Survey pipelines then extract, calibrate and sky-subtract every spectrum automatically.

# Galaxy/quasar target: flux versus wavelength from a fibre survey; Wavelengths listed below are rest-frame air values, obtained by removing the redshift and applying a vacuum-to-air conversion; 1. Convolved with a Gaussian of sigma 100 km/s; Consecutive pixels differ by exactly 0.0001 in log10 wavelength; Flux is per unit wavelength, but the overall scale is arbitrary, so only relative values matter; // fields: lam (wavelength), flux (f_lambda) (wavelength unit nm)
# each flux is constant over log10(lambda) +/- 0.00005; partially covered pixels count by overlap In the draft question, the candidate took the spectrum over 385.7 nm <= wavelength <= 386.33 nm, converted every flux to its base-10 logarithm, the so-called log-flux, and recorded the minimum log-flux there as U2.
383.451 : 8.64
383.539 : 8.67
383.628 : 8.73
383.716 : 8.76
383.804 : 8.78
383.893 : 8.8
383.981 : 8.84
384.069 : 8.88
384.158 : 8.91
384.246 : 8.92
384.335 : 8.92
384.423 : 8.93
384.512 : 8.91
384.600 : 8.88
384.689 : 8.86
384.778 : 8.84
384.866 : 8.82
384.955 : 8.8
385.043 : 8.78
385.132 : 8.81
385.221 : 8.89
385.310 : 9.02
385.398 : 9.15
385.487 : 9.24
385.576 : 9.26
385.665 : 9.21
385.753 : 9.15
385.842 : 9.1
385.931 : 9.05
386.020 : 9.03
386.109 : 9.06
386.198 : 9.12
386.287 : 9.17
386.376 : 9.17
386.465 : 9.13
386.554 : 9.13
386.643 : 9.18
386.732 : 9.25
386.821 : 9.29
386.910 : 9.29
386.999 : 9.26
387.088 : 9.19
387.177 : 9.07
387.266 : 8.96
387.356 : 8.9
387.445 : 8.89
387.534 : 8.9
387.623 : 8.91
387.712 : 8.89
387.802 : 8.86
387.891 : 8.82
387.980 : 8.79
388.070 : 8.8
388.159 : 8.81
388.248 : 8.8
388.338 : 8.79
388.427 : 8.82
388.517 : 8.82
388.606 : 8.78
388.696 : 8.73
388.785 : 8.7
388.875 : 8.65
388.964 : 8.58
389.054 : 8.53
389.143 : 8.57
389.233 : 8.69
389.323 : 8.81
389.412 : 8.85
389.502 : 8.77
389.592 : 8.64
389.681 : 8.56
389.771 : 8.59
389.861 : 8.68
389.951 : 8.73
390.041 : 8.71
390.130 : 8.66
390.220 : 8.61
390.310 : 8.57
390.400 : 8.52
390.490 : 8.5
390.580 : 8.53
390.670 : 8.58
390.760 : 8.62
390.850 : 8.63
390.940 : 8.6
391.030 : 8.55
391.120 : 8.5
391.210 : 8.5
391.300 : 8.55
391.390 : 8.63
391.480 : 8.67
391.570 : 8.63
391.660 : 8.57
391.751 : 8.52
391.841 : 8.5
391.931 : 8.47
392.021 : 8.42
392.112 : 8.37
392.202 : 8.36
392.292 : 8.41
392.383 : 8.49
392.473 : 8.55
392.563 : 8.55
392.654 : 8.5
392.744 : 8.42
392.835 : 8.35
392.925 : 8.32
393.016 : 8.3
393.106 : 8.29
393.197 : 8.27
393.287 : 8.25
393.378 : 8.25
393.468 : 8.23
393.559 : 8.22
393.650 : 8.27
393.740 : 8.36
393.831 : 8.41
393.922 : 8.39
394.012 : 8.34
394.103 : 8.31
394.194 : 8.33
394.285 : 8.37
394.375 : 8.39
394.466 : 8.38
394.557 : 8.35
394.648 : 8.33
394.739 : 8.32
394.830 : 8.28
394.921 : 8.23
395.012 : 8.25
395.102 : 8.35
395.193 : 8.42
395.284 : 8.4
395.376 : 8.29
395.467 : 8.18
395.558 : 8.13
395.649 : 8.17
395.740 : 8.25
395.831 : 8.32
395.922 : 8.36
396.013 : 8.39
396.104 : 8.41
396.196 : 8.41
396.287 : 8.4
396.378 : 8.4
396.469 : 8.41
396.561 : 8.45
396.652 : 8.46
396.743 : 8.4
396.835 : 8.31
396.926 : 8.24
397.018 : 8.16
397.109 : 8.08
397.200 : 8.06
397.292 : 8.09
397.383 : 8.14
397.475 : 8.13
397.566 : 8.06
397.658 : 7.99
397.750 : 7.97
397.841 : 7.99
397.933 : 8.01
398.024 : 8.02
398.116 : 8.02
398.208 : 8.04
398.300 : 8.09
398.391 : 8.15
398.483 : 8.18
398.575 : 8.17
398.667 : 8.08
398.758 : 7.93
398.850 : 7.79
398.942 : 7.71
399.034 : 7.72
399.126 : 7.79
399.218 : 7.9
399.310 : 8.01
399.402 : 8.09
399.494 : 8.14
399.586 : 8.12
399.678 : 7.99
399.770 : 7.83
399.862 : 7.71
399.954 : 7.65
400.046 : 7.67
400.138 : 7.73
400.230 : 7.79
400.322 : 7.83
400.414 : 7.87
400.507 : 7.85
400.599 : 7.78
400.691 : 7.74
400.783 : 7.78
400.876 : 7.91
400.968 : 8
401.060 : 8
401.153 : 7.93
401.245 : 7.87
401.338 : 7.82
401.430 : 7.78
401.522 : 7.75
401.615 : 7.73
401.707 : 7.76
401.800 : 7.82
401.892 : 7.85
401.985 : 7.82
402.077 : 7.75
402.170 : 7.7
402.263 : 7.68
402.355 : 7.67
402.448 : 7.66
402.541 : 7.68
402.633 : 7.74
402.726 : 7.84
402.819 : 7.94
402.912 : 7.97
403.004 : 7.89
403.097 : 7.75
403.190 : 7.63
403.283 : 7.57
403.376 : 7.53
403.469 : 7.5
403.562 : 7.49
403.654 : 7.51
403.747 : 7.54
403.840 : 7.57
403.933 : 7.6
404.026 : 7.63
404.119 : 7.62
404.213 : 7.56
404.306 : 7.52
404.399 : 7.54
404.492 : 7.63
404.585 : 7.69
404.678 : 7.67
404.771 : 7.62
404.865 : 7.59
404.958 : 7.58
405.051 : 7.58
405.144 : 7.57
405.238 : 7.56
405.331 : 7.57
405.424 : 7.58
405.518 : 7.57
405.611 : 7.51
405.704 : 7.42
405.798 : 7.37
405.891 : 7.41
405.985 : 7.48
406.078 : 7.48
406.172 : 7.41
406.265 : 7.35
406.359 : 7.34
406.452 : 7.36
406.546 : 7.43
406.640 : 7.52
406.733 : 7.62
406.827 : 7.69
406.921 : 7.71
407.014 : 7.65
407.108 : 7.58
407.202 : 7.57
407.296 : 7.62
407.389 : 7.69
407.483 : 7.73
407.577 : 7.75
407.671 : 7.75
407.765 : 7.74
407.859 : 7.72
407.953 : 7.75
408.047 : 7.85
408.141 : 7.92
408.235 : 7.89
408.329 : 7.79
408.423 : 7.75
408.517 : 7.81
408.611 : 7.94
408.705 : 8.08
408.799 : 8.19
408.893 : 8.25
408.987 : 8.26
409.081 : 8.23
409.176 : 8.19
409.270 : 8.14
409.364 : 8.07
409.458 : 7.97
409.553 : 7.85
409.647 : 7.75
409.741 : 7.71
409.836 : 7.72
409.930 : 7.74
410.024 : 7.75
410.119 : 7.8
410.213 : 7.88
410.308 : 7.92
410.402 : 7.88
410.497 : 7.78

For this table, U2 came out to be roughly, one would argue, 0.956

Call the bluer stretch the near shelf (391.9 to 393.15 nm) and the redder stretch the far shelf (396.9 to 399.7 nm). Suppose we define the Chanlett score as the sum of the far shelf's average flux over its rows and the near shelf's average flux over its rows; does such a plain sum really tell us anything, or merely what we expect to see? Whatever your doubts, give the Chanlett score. 16.4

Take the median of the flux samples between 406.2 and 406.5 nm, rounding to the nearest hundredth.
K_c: 7.35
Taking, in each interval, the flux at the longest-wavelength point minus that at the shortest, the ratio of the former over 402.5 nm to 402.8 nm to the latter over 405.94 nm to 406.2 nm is -2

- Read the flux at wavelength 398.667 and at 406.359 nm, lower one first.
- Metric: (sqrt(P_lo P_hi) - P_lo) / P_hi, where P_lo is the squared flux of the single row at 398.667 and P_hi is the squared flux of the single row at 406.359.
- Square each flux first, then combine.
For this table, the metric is -0.11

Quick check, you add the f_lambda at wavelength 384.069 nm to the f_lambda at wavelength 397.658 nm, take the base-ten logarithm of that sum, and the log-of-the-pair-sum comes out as 1.23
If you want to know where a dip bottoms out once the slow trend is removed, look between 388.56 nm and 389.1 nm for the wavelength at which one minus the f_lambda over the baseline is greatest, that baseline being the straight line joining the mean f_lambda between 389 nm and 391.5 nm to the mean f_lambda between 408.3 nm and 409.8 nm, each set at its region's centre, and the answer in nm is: 389.054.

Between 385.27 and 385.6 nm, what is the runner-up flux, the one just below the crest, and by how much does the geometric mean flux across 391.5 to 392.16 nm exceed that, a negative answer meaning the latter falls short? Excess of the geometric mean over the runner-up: -0.74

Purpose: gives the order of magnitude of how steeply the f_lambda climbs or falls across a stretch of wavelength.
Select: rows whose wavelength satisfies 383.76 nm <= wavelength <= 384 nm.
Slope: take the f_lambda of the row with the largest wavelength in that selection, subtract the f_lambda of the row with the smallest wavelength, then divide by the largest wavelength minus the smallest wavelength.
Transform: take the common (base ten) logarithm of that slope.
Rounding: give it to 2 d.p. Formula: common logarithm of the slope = -0.47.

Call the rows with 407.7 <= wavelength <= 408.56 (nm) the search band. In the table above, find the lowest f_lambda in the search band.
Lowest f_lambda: 7.72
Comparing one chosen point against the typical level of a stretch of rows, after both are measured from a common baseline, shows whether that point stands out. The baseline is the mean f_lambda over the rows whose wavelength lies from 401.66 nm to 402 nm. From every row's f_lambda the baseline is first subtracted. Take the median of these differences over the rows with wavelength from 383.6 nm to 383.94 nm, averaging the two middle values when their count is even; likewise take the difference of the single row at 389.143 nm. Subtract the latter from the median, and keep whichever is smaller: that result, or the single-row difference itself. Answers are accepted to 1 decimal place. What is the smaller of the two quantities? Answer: 0.2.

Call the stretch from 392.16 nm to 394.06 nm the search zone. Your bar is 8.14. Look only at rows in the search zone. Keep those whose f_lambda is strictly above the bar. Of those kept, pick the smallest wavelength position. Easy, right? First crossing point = 392.202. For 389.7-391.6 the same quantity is 389.771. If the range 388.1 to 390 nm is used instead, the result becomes 388.159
